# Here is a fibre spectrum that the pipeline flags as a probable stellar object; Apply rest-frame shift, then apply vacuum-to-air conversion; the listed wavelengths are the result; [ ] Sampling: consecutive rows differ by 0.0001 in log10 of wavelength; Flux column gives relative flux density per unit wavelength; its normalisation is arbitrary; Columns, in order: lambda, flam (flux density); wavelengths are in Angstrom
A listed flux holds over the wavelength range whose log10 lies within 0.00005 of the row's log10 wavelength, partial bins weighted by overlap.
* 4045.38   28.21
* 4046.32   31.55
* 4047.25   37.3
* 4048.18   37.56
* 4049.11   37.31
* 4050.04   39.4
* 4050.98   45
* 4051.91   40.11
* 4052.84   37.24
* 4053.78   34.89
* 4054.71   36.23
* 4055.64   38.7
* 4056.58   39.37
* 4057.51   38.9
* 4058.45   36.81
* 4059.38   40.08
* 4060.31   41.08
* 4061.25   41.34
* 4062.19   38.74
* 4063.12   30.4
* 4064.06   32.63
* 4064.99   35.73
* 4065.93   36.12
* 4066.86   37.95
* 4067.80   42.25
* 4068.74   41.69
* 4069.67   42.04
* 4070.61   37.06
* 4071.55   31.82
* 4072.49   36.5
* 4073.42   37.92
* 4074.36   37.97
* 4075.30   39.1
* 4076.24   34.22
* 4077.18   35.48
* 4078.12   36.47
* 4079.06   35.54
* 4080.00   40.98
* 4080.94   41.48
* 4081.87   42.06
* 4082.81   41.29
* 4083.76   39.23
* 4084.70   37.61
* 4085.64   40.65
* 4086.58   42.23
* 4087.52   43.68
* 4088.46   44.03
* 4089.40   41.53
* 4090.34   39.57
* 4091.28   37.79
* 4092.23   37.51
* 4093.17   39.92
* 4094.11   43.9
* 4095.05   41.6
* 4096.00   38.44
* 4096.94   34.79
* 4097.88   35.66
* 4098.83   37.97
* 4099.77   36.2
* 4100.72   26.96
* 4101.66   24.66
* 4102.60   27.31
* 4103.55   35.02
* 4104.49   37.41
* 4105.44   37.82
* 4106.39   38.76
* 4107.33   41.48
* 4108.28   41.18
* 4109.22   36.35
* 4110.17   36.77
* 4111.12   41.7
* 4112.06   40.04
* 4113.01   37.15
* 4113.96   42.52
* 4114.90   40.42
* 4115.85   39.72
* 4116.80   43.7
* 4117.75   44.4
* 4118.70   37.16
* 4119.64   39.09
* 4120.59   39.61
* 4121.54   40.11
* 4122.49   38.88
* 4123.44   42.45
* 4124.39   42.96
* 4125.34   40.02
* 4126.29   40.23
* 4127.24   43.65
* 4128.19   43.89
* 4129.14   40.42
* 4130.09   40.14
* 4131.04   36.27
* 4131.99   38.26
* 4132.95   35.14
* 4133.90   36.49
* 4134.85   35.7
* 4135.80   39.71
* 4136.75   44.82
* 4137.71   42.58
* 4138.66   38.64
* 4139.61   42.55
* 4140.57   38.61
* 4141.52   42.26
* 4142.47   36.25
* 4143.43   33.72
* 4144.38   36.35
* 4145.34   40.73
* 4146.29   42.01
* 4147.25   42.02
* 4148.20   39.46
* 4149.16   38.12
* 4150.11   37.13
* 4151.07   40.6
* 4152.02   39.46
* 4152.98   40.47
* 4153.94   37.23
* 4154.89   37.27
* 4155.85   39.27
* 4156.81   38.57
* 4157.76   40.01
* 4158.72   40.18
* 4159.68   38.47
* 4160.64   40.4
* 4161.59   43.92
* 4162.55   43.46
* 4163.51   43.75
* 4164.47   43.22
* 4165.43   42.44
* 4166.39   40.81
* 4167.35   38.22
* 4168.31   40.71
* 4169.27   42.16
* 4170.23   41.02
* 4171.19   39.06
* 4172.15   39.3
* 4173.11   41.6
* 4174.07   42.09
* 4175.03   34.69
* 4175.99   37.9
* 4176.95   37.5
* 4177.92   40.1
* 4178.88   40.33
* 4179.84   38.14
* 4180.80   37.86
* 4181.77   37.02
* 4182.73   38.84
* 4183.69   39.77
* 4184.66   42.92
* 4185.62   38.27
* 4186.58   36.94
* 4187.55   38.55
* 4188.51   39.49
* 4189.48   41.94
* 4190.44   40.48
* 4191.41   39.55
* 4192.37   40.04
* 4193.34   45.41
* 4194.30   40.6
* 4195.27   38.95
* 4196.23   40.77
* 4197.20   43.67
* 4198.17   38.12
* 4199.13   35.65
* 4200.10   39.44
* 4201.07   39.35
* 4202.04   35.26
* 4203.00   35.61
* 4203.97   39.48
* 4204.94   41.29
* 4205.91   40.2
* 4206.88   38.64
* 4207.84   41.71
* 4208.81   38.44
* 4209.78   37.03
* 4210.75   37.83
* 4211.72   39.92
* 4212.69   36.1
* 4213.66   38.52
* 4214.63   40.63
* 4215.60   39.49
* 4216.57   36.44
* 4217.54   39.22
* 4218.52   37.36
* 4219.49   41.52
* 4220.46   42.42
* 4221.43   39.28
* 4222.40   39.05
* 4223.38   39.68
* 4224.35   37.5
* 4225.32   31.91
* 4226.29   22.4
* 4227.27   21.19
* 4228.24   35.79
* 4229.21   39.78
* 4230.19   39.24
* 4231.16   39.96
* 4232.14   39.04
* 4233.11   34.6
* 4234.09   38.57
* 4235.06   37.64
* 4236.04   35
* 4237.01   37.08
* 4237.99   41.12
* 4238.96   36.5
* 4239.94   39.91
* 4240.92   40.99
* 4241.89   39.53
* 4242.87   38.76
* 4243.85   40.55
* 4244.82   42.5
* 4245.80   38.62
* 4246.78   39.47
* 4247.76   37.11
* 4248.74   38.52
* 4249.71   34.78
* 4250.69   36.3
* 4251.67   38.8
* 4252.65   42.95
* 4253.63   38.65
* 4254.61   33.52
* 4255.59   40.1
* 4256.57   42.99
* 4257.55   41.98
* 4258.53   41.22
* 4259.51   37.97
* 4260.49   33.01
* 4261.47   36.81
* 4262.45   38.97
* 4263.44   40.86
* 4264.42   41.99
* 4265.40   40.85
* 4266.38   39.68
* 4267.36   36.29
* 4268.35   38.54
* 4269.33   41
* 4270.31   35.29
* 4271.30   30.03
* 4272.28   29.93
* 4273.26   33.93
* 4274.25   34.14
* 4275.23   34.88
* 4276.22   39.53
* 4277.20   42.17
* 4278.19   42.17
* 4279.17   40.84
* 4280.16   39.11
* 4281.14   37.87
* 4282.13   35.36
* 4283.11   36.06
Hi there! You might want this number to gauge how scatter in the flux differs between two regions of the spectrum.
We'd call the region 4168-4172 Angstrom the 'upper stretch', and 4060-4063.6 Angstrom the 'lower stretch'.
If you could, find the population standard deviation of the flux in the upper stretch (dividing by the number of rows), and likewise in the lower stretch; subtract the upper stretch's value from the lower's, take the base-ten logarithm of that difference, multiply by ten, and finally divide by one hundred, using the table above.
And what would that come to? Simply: 0.05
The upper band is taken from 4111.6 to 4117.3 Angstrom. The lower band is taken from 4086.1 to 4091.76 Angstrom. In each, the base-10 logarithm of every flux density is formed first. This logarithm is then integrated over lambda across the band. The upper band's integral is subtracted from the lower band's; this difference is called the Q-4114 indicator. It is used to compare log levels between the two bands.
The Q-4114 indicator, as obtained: 0.00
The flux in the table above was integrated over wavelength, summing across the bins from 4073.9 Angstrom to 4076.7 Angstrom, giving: 104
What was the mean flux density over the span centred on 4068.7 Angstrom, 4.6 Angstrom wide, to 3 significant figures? 40.2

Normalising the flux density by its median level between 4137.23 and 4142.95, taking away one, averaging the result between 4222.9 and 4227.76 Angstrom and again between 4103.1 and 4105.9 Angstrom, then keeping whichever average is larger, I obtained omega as -0.09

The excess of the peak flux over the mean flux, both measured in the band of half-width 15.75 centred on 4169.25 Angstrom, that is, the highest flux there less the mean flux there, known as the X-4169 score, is 4.0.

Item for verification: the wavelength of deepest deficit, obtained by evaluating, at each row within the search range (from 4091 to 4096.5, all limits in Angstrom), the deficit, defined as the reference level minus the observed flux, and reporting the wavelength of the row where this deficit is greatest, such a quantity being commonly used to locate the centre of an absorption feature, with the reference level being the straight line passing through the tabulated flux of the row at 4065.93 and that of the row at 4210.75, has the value 4092.23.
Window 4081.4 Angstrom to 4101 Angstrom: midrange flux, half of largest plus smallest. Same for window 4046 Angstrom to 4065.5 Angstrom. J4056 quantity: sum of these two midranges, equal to 73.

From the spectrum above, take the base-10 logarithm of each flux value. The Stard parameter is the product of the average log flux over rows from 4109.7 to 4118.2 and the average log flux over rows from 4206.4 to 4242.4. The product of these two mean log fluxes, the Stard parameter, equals 2.53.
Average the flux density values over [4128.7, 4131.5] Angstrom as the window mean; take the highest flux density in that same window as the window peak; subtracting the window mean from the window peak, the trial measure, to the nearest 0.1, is 1.5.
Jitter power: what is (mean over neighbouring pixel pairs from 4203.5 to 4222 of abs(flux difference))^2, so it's 5.1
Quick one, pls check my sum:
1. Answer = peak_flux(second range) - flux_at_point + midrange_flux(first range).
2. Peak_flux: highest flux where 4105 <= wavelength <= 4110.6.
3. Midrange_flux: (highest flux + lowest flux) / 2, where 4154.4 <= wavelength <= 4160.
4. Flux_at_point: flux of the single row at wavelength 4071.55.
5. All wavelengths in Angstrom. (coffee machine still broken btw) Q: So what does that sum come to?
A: 48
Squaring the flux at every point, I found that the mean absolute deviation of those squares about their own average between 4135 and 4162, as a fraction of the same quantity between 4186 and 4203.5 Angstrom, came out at 1.0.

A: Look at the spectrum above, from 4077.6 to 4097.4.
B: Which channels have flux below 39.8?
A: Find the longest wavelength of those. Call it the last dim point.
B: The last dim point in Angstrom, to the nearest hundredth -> 4096.94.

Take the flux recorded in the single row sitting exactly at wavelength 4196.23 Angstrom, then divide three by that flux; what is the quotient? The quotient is 0.074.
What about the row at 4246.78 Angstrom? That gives 0.076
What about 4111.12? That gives 0.072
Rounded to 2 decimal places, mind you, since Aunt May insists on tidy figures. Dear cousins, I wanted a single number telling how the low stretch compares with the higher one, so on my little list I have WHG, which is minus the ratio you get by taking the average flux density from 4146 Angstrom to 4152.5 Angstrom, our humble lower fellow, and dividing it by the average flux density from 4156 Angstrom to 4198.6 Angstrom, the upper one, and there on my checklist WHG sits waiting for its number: -0.99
